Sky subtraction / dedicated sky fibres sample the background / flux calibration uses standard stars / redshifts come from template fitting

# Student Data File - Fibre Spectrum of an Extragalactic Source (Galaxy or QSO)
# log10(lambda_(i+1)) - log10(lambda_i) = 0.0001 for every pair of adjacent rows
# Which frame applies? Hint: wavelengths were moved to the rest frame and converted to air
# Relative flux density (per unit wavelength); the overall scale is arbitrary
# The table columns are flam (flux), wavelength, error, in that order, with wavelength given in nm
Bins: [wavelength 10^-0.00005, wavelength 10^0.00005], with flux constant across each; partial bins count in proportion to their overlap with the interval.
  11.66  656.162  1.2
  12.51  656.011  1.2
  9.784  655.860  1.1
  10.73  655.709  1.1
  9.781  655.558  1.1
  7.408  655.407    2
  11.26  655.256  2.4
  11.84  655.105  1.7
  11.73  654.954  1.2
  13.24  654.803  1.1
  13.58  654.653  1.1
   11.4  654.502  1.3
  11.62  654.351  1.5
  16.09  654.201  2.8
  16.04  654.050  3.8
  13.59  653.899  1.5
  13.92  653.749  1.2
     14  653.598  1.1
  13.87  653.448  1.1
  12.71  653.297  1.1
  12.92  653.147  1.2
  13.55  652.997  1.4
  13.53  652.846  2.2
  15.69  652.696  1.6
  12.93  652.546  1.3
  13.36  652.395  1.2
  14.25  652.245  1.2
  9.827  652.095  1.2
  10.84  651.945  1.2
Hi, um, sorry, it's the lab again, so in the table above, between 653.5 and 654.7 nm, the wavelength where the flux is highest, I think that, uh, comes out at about 654.201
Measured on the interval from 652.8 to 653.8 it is 653.598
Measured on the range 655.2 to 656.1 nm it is 656.011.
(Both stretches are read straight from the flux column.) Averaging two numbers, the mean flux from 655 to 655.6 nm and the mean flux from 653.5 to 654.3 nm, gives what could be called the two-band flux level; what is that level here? 12.4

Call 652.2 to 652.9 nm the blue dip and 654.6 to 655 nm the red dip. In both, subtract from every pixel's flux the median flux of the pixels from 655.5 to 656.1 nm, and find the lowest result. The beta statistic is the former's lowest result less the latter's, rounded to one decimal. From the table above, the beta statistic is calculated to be 1.2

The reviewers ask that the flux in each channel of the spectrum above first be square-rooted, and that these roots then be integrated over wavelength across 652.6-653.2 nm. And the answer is 2.24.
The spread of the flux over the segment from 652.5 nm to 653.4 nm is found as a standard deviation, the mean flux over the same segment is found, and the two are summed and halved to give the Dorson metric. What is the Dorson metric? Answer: 7.3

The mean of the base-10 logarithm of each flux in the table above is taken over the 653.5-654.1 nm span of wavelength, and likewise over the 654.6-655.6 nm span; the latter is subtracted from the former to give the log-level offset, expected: 0.11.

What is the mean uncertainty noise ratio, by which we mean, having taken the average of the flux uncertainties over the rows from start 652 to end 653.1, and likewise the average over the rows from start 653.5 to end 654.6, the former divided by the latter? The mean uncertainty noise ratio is 0.77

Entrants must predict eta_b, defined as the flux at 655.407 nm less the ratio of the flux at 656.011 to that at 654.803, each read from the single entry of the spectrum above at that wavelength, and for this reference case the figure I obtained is 6.5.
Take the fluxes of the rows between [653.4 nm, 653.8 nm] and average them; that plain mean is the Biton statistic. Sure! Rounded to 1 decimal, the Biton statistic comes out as 13.9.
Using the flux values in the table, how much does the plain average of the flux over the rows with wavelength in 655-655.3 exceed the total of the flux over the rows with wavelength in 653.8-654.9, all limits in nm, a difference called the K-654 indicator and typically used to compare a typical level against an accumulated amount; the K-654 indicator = -84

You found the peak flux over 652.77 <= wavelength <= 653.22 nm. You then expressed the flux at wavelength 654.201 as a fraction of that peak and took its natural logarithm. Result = 0.17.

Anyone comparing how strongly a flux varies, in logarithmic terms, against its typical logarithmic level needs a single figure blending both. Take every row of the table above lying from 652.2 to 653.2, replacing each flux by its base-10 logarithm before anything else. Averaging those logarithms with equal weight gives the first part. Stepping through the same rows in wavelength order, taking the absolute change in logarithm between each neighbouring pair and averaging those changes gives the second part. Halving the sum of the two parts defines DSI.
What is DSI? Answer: 0.586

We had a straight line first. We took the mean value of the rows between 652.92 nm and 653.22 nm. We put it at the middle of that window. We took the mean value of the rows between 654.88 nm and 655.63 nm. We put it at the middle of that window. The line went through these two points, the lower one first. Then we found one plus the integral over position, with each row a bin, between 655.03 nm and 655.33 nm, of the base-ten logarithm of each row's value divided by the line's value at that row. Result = 1.01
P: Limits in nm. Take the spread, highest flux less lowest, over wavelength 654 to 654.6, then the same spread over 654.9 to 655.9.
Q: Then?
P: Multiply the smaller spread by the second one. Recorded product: 20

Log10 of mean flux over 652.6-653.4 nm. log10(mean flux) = 1.14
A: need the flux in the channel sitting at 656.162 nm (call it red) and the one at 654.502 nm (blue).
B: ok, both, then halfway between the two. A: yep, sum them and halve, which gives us 11.5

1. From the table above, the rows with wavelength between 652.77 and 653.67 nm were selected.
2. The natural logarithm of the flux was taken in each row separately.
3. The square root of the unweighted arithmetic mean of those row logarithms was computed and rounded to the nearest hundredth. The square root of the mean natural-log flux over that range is 1.61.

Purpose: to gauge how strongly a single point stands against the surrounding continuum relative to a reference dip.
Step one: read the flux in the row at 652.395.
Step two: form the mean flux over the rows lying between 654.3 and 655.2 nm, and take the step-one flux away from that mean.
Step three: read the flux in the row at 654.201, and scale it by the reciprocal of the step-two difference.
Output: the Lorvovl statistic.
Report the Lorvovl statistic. -14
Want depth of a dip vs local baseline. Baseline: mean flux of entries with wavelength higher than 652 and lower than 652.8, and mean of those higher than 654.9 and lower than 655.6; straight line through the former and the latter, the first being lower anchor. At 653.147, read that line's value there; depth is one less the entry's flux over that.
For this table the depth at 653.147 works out -0.04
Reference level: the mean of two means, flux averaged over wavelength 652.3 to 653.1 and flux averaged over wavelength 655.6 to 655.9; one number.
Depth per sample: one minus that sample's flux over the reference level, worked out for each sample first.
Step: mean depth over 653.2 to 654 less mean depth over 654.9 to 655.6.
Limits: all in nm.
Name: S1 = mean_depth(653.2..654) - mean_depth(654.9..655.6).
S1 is -0.27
